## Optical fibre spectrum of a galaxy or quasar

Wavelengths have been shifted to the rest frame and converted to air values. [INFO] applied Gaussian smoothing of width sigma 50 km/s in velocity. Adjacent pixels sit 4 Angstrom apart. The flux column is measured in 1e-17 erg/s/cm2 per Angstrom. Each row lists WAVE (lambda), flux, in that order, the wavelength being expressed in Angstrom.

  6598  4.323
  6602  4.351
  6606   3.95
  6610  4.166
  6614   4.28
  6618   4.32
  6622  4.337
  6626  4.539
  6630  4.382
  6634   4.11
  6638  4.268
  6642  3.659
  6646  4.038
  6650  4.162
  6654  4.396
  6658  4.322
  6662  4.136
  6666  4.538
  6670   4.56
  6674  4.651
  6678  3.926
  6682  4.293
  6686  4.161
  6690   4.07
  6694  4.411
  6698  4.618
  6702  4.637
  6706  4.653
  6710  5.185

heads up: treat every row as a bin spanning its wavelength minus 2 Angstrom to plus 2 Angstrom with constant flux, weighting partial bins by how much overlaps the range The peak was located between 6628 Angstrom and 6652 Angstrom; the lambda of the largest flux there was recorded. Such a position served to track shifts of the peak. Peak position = 6630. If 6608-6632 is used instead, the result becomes 6626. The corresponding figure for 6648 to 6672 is 6670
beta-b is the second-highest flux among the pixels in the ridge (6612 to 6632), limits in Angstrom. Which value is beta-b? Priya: 4.382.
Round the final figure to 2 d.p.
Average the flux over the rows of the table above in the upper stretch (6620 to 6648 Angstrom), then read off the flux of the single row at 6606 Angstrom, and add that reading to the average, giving 8.14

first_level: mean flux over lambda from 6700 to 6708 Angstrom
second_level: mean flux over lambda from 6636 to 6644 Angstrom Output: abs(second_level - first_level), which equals 0.68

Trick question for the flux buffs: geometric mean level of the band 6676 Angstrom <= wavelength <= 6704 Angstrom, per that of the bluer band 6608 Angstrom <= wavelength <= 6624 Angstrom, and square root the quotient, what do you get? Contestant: 1.00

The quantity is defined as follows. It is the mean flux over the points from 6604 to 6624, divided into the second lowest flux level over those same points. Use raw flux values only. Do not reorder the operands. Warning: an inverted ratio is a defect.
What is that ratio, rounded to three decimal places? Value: 0.989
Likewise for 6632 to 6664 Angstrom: 0.976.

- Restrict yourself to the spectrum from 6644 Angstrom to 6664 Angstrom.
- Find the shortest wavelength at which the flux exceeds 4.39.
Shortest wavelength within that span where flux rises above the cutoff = 6654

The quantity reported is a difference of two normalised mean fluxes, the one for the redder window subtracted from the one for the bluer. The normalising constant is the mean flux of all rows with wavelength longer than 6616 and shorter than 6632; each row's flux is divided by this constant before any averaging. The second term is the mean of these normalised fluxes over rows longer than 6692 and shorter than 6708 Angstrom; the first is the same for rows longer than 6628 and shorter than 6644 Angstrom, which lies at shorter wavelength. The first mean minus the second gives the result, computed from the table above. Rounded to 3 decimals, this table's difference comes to -0.108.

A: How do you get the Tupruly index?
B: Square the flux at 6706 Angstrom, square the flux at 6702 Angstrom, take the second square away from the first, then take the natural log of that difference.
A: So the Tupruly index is -1.9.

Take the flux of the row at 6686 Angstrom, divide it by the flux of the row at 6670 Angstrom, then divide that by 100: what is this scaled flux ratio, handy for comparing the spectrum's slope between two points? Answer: 0.0091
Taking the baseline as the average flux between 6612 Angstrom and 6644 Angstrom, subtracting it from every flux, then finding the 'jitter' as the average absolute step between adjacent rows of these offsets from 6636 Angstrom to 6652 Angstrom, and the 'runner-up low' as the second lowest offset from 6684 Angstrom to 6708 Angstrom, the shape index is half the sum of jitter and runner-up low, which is 0.147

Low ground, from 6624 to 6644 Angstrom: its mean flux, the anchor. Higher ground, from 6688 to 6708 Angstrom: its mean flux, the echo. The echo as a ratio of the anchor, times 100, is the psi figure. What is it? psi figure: 107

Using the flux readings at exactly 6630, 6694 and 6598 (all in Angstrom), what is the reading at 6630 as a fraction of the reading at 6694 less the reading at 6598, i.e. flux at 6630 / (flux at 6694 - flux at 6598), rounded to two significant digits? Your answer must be 50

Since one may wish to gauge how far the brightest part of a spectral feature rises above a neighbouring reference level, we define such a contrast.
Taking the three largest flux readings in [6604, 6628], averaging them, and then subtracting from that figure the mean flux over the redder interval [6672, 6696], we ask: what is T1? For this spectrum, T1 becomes 0.15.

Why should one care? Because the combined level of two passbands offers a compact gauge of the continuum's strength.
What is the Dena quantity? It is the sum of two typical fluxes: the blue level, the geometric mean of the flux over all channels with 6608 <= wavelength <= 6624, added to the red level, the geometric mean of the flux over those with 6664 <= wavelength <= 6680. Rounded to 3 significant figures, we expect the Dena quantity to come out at 8.68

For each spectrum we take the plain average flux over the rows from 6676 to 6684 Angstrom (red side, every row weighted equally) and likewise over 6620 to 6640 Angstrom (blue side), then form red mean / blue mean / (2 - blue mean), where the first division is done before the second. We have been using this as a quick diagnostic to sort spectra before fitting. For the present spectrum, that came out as -0.408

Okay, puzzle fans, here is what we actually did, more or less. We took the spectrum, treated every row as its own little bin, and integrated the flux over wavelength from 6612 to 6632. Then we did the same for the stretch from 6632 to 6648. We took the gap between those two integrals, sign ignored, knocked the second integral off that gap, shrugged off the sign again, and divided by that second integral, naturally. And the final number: 0.64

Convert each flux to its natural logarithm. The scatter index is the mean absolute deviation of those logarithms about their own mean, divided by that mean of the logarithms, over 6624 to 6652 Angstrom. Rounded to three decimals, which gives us 0.034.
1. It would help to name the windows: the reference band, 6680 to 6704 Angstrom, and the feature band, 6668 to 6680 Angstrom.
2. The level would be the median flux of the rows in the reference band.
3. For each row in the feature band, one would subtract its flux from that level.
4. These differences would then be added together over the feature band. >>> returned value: -0.08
